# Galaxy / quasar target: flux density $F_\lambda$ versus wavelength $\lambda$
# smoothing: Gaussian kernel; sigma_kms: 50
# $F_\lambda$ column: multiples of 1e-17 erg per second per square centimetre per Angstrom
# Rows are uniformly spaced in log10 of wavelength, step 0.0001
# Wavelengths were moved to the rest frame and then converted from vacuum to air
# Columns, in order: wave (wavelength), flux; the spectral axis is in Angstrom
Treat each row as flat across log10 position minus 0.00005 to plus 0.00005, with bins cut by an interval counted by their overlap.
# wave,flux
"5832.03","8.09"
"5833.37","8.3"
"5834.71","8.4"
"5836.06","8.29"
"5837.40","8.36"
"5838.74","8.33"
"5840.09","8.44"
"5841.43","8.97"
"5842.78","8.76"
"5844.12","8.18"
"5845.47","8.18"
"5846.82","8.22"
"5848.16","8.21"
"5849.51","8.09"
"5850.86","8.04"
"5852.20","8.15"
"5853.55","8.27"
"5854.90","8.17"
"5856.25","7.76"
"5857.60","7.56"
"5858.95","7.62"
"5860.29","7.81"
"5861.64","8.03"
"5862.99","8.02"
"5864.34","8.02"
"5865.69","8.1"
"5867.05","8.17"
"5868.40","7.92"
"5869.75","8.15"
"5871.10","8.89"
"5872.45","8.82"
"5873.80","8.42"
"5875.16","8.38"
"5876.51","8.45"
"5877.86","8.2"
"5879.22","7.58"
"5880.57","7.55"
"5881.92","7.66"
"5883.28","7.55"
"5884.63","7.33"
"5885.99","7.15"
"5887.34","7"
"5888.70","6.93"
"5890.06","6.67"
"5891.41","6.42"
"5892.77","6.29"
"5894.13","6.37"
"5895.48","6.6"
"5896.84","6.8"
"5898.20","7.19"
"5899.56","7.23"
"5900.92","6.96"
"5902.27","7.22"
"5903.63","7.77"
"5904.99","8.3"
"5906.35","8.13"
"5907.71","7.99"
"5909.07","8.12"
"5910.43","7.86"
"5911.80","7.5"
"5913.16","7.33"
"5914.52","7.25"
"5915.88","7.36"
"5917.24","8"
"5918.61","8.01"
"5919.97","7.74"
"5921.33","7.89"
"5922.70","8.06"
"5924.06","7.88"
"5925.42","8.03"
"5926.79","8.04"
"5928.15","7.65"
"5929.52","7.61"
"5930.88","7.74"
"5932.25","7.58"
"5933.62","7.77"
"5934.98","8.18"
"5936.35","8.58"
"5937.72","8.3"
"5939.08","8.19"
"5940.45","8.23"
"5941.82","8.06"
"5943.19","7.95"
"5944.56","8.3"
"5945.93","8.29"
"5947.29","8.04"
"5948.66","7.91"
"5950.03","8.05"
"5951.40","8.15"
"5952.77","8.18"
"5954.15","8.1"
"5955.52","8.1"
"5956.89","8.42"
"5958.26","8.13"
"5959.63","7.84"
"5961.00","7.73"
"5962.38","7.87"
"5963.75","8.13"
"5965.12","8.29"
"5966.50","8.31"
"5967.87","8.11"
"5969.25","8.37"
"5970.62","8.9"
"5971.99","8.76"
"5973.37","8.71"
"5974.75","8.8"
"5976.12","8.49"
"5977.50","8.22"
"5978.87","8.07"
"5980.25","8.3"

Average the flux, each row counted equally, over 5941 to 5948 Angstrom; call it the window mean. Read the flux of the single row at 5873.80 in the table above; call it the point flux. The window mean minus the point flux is -0.3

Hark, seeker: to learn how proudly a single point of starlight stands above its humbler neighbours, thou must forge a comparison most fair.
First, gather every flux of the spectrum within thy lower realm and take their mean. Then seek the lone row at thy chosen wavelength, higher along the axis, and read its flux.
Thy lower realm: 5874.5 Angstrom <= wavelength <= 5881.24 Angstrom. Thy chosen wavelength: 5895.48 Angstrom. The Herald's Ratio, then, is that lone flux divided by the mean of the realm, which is 0.8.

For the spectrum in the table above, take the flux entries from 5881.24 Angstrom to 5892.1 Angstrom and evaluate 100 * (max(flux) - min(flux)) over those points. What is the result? 124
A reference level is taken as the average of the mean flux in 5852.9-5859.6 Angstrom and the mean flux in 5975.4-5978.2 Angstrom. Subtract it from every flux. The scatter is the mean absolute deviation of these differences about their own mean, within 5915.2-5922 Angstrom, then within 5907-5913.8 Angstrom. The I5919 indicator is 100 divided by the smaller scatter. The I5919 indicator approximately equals 500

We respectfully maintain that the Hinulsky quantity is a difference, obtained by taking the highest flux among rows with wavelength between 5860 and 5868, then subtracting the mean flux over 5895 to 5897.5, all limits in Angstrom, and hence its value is 1.5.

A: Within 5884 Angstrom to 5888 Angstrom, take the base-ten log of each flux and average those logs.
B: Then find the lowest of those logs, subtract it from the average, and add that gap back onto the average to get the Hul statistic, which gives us 0.865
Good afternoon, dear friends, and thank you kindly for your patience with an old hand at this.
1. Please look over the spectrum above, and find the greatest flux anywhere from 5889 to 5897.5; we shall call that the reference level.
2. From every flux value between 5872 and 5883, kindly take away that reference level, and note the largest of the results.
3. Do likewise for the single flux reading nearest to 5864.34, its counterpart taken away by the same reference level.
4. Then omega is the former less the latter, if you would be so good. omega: 0.80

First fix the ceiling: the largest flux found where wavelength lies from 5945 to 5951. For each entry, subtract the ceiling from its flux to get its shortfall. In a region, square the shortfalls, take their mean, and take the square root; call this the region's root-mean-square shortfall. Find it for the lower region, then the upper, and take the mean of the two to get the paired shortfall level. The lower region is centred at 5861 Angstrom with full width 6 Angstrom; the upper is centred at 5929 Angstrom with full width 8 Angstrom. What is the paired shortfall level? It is 0.50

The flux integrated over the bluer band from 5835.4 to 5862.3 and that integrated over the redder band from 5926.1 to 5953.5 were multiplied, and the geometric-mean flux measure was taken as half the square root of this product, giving 110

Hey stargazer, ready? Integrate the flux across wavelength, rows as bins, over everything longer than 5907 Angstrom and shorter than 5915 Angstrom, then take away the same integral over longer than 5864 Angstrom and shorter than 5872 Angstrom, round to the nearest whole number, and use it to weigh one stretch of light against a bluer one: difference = -4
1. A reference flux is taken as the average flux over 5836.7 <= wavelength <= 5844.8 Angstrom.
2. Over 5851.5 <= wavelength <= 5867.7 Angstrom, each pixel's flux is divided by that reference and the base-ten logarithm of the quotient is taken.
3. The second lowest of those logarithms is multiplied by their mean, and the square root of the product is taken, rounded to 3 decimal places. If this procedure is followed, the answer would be 0.037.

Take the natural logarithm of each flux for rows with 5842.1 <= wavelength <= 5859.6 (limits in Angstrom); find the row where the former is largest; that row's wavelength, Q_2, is 5842.78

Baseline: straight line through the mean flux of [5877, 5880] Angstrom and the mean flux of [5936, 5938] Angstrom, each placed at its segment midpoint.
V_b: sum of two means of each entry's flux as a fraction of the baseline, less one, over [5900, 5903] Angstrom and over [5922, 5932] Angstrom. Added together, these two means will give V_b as -0.184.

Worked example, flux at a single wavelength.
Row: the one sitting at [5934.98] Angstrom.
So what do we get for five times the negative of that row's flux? -40.9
